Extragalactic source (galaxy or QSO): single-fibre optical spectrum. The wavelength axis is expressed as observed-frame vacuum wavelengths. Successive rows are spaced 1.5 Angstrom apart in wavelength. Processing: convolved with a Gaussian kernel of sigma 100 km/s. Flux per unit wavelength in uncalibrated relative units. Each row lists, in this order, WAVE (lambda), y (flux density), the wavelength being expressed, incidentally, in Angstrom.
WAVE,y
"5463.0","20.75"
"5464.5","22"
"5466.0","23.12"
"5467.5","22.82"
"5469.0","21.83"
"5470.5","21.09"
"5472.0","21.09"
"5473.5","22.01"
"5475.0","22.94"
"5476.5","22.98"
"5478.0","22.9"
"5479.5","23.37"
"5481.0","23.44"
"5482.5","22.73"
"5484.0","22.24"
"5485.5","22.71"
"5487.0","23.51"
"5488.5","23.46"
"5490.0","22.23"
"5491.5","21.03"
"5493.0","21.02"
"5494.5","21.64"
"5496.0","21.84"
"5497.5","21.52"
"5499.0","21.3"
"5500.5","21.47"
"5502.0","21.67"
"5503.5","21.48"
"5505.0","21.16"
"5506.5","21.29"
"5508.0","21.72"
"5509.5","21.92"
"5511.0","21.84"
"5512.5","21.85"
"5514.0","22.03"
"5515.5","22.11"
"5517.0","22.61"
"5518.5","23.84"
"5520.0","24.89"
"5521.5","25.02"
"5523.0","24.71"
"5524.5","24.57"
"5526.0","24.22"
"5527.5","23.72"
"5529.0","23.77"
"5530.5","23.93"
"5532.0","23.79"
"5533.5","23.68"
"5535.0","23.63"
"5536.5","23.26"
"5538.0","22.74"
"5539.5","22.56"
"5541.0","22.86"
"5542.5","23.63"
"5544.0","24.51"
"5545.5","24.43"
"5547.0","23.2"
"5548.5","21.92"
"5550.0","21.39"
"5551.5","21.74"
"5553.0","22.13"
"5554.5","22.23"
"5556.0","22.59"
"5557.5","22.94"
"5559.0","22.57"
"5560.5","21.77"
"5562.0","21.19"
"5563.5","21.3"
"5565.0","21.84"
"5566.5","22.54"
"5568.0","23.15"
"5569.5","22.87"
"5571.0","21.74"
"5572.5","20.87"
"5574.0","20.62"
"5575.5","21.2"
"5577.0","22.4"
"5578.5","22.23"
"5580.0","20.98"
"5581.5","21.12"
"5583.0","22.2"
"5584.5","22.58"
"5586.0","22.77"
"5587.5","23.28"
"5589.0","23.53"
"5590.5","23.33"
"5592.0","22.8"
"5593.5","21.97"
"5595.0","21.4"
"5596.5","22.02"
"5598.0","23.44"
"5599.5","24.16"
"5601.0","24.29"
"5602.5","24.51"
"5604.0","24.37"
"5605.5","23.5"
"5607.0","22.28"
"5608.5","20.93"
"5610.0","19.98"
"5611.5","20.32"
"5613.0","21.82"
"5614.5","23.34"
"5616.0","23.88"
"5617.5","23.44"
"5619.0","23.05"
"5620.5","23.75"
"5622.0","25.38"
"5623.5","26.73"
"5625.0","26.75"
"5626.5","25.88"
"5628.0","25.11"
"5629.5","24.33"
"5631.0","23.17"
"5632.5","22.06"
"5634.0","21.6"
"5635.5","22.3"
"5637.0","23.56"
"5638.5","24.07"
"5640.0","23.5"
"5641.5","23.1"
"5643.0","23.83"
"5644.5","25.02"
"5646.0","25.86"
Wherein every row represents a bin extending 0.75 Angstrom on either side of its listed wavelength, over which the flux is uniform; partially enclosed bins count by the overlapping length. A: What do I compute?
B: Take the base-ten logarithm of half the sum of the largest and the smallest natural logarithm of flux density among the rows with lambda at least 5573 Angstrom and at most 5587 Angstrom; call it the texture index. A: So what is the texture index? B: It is 0.488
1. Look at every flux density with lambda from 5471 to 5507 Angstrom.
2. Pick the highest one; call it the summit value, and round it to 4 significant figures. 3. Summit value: 23.51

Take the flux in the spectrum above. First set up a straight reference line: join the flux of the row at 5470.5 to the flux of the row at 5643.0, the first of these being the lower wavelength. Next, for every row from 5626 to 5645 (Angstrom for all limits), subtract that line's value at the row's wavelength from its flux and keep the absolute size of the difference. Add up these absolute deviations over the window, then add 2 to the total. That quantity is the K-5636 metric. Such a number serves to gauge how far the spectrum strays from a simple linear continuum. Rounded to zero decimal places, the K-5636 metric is 15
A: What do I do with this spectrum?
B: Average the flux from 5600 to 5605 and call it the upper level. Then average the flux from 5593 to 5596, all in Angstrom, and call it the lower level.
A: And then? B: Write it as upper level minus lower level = 3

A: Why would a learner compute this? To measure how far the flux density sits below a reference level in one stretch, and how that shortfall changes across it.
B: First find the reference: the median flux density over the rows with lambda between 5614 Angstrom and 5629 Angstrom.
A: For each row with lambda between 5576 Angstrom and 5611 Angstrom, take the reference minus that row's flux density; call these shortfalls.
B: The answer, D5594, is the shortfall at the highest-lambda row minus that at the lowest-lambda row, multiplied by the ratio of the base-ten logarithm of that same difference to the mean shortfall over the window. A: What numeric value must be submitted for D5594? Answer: 0.5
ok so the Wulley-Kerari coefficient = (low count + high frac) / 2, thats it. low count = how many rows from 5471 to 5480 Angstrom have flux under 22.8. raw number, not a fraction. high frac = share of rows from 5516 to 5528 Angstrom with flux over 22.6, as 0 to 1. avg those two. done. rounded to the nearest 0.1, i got 1.5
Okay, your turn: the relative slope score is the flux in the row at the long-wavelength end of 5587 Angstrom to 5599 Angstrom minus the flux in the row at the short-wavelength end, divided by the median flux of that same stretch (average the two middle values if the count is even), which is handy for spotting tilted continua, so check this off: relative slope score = 0.01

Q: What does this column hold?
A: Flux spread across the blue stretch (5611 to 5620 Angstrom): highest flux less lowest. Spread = 3.6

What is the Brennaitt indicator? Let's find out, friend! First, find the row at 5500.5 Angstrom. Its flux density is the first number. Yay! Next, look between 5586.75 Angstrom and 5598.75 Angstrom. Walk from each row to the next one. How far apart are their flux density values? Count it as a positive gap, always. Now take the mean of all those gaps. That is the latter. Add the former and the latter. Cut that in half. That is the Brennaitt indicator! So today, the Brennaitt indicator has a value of 11.1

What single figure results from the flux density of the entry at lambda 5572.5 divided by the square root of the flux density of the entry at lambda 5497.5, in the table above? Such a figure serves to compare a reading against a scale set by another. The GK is 4.50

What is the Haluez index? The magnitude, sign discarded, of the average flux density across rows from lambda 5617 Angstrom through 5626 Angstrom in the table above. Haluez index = 24.9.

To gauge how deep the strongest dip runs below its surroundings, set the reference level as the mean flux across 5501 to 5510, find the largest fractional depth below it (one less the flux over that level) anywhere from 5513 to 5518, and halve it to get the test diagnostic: -0.01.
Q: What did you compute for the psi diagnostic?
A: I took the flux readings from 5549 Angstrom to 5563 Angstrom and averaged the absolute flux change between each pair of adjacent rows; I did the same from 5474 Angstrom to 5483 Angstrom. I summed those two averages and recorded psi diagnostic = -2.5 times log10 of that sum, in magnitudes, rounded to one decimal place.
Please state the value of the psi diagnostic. 0.4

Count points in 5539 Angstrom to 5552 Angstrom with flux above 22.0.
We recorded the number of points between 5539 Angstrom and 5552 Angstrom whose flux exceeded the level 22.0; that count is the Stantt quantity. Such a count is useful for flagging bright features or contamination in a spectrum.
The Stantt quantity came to 6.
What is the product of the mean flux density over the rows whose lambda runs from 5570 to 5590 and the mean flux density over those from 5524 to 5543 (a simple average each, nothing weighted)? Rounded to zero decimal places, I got 518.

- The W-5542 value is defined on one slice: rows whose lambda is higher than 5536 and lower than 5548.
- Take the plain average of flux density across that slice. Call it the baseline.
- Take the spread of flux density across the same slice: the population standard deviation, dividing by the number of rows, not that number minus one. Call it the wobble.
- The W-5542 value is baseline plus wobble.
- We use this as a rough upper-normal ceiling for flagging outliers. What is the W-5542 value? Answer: 24.1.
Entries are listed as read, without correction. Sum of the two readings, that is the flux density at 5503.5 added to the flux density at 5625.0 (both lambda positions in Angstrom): 48.2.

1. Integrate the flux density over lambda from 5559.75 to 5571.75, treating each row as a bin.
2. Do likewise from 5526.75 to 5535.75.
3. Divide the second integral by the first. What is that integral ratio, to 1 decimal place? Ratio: 0.8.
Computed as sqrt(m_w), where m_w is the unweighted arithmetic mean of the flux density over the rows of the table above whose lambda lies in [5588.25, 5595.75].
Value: 4.8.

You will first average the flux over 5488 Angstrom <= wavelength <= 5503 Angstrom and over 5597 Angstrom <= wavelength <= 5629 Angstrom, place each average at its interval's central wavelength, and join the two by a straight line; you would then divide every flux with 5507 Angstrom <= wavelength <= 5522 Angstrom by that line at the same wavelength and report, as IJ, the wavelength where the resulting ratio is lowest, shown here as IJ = 5508.0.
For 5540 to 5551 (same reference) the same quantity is 5550.0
